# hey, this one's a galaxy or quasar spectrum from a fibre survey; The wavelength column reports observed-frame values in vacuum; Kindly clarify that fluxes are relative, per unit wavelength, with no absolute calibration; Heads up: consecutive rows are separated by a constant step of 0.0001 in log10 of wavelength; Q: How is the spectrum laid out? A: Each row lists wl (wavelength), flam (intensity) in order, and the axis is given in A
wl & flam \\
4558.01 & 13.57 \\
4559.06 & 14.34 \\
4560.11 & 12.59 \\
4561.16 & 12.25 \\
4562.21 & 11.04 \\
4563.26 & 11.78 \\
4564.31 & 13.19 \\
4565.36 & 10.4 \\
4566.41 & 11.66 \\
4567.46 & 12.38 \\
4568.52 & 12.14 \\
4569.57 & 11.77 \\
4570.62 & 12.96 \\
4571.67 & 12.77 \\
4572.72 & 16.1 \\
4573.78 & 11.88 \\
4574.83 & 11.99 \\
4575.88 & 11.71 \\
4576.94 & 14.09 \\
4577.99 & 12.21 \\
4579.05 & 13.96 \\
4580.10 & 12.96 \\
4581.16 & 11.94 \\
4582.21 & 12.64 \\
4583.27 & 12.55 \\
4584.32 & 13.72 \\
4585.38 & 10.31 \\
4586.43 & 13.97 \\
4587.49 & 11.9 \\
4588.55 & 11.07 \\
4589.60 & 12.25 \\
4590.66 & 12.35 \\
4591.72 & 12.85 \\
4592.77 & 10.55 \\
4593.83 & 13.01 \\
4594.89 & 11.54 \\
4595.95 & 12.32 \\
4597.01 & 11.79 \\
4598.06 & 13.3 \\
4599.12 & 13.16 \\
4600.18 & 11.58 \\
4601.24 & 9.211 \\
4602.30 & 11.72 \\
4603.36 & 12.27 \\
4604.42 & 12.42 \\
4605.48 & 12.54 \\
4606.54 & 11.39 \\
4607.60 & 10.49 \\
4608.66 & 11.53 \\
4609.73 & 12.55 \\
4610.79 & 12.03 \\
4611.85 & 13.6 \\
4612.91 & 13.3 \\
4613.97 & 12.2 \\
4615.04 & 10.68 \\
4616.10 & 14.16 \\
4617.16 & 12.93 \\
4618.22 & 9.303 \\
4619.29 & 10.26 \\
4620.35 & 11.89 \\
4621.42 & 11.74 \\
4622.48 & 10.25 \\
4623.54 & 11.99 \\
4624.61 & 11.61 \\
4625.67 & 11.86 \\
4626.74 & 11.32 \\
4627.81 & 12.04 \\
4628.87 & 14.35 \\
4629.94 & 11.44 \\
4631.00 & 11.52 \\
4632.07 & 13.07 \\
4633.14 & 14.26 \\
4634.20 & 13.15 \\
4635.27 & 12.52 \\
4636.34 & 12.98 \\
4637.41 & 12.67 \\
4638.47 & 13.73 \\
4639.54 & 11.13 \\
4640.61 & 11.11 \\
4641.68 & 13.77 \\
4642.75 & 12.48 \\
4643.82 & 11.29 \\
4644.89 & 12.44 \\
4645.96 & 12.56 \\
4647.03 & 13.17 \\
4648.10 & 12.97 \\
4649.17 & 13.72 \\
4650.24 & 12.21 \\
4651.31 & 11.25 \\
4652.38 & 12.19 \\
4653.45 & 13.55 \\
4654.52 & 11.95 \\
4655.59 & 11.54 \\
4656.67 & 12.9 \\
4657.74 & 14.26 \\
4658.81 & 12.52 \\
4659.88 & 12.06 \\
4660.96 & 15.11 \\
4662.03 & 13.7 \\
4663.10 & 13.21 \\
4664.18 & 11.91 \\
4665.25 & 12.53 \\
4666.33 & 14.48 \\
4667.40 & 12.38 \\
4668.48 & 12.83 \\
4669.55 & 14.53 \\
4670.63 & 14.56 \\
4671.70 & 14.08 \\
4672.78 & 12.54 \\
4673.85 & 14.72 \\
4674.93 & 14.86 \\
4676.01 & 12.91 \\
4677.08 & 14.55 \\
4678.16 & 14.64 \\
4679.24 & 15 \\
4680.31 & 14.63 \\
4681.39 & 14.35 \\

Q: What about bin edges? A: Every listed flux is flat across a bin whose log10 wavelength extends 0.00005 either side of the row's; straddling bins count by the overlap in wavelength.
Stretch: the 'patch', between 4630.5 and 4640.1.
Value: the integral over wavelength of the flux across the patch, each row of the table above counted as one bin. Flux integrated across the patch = 123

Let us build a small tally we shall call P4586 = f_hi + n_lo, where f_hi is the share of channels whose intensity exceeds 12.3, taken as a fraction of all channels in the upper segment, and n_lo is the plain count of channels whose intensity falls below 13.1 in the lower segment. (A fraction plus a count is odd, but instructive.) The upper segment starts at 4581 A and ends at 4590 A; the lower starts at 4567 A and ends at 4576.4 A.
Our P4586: 8.4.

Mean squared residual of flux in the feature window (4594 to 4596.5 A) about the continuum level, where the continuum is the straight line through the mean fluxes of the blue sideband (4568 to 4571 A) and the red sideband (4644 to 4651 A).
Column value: 0.4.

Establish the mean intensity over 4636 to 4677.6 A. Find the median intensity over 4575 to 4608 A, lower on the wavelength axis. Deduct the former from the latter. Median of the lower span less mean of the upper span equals -0.74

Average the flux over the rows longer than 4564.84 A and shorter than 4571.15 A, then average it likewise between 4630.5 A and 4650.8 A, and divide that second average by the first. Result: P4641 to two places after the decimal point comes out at 1.07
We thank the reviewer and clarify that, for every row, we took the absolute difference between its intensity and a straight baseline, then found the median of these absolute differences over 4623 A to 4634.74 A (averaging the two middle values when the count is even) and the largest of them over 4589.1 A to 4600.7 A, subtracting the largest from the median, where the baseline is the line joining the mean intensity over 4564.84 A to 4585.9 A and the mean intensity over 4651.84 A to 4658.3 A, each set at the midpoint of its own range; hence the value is -0.97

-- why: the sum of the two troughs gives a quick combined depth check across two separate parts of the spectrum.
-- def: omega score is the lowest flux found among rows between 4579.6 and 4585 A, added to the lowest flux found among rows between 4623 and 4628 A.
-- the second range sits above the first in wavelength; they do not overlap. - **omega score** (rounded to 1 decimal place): 23.3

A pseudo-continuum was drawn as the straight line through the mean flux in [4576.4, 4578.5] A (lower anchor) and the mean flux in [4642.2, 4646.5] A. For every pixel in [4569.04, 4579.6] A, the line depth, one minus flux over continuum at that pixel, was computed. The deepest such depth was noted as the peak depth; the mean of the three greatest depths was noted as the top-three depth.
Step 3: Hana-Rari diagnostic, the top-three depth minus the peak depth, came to -0.005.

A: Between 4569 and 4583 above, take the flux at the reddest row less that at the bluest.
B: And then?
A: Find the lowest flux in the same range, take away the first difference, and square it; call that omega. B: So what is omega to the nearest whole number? 118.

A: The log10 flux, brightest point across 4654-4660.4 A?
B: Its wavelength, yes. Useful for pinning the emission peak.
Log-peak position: 4657.74 A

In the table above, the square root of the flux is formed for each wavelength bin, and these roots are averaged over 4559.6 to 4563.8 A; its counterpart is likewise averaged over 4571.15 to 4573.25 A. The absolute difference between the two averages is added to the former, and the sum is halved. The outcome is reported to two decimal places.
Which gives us 1.90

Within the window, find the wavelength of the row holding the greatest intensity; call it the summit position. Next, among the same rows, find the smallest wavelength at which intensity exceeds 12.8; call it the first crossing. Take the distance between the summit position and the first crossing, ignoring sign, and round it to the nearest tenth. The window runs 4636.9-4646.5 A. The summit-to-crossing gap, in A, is 3.2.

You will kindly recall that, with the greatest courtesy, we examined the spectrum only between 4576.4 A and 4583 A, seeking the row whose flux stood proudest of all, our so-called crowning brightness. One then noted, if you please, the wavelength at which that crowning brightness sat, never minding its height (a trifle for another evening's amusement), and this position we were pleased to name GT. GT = 4576.94 A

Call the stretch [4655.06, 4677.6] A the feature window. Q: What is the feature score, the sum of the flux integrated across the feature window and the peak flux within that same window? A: 318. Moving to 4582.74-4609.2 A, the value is 331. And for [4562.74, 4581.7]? 254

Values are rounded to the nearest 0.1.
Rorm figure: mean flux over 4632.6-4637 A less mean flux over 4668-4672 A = -0.8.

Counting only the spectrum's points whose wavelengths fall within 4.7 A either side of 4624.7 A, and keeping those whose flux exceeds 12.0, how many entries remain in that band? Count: 2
